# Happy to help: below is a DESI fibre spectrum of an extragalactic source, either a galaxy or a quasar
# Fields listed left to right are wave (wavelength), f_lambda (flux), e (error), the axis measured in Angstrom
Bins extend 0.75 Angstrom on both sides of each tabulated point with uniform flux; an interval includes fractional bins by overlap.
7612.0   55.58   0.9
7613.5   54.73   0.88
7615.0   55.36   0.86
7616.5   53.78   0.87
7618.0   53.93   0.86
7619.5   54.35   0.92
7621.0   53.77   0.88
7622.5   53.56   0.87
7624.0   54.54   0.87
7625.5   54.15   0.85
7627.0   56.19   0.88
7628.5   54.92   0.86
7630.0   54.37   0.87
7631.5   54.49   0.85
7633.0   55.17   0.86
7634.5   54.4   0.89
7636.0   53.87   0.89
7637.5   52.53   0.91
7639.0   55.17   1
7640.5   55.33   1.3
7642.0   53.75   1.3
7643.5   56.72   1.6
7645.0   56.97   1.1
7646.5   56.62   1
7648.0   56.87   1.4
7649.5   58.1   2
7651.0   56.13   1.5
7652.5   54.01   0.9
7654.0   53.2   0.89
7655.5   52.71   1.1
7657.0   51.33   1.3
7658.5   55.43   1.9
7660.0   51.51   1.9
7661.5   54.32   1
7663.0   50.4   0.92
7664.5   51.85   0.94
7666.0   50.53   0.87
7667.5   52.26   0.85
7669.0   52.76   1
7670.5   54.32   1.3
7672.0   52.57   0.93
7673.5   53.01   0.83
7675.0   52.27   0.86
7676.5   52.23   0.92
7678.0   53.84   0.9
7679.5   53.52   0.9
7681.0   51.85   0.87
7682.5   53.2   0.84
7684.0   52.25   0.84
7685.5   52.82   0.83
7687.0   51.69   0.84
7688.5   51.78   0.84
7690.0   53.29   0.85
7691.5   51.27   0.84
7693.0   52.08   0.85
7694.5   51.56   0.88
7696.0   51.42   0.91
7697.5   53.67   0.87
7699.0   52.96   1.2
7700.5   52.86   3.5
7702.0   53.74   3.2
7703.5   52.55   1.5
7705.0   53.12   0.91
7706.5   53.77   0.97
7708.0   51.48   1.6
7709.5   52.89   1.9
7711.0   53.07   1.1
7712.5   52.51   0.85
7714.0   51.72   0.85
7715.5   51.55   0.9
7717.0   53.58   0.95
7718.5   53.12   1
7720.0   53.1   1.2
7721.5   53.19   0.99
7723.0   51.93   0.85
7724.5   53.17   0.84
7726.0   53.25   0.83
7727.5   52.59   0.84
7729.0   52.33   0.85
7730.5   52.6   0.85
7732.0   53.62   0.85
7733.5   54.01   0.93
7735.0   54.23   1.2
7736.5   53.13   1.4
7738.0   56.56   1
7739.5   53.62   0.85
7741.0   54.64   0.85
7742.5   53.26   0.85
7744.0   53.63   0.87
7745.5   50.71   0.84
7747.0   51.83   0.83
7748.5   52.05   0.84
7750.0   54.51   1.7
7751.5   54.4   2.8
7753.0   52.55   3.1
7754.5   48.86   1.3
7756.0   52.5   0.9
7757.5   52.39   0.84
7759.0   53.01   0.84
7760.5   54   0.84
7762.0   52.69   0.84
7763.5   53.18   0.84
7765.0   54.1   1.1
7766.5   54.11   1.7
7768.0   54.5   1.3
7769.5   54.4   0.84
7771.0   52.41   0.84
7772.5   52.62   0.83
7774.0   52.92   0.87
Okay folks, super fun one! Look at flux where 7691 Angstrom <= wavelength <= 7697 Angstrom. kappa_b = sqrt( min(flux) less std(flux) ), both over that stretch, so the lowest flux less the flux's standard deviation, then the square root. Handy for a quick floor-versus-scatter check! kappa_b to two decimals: 7.14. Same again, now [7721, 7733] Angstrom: 7.17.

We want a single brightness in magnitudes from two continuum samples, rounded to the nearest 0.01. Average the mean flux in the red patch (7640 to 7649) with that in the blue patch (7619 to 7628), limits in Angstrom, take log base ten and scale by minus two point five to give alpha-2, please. -4.36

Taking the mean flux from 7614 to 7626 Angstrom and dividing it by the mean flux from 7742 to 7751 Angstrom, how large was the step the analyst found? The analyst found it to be 1.03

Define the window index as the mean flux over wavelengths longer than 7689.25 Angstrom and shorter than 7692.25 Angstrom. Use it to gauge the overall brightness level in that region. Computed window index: 52.3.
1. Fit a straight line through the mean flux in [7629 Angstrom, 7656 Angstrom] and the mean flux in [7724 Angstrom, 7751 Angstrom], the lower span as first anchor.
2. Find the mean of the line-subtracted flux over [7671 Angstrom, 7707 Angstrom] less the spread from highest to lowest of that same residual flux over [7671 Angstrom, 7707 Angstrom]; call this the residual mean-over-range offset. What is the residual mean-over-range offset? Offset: -4.3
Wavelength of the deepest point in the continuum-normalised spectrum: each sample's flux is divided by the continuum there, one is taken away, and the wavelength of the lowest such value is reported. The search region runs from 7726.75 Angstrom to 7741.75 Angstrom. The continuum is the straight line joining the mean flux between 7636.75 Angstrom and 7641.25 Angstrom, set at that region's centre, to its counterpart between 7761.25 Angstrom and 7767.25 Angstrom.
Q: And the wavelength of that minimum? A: 7729.0 Angstrom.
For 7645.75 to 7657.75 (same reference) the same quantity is 7657.0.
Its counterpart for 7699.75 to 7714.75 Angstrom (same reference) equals 7708.0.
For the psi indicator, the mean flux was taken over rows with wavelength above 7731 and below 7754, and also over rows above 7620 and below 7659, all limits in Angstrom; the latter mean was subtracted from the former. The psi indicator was -1.3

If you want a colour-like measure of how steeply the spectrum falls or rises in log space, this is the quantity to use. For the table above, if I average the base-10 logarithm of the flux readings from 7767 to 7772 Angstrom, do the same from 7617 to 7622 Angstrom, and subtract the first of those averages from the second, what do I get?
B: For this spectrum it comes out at 0.002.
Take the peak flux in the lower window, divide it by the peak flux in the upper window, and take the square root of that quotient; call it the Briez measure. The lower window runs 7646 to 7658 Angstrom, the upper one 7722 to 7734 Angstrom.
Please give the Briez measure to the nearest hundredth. 1.04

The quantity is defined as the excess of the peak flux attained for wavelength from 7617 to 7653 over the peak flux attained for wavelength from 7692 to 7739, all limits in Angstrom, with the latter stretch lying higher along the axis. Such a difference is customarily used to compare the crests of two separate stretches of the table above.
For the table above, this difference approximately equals 1.5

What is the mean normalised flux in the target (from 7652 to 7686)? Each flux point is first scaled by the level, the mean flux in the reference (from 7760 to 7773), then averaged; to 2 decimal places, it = 0.98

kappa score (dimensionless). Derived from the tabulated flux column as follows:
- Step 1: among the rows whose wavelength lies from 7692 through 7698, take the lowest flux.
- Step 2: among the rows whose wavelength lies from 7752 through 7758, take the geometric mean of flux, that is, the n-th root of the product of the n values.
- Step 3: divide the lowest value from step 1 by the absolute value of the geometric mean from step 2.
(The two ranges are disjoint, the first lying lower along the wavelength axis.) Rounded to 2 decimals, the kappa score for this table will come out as 1.00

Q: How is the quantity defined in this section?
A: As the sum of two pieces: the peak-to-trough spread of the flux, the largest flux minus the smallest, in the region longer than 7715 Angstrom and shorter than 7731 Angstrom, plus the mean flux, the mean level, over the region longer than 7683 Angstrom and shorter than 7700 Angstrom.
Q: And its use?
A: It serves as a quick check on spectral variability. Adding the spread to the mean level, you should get 54.3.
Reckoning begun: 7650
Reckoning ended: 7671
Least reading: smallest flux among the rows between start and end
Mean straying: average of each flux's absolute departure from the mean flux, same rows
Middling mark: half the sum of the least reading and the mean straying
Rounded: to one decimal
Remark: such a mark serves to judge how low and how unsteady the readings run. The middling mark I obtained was 25.9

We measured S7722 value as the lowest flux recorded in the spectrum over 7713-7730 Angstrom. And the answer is 51.55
